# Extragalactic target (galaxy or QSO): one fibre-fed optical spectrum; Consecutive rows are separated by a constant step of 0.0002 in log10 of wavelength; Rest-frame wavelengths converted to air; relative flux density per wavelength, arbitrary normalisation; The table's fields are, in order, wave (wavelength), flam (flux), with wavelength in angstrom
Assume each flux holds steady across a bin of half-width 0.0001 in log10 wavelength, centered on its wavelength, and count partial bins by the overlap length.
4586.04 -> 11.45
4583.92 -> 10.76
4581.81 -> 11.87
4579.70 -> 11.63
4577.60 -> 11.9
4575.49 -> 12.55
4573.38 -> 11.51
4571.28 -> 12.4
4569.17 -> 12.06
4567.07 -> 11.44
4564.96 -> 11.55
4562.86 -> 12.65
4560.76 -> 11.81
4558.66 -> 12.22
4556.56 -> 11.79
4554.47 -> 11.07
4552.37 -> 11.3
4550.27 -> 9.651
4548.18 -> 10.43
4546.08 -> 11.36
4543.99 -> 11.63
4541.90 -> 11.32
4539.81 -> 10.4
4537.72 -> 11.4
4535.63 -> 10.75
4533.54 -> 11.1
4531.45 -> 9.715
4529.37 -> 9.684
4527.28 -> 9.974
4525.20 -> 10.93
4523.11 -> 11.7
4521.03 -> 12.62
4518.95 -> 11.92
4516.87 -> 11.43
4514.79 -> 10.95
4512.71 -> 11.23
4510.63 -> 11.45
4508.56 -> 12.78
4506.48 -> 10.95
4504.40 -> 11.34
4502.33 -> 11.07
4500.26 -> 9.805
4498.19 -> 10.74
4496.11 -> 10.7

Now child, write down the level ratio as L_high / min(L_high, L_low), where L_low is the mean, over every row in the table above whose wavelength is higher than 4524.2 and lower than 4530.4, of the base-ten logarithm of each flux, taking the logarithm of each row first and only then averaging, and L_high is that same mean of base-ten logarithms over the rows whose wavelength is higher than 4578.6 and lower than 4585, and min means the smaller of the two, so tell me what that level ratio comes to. 1.05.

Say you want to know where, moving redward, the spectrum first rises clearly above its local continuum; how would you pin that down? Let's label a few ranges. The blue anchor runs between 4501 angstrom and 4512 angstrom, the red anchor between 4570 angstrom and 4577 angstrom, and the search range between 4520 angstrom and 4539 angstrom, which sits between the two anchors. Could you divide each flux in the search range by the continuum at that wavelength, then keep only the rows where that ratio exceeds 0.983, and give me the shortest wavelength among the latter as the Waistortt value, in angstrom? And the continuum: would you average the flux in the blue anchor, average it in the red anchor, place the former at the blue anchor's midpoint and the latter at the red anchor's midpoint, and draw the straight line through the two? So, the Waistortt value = 4521.03 angstrom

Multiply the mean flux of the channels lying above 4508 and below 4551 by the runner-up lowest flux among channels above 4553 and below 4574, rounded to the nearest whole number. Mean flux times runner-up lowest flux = 127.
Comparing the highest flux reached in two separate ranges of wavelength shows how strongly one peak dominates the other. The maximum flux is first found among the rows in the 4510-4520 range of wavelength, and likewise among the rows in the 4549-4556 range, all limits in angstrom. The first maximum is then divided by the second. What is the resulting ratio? 1.05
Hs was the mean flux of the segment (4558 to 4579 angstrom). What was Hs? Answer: 12.0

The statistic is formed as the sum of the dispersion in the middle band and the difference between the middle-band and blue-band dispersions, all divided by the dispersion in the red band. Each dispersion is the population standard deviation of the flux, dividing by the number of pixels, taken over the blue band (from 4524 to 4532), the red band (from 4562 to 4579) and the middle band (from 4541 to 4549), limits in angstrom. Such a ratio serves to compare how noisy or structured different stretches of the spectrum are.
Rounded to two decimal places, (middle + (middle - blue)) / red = 0.88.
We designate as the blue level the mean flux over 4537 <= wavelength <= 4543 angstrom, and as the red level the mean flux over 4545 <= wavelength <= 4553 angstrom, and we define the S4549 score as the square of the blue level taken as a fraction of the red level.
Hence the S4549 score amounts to 1.07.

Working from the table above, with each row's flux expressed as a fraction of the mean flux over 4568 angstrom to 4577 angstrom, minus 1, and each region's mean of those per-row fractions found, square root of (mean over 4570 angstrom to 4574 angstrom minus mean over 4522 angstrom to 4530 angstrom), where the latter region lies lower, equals 0.34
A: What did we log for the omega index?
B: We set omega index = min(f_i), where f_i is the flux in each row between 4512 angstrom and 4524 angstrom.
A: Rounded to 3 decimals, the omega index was 10.950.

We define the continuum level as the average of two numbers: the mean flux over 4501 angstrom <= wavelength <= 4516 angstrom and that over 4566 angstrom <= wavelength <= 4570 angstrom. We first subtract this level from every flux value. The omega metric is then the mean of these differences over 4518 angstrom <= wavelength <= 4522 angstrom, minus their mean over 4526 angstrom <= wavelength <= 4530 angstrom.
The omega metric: 2.4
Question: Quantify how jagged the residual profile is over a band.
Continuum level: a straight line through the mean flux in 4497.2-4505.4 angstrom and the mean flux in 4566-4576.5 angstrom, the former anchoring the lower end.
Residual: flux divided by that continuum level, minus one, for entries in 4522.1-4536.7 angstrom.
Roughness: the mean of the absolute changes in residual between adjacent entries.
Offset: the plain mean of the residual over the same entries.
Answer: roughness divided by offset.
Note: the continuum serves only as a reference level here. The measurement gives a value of -1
